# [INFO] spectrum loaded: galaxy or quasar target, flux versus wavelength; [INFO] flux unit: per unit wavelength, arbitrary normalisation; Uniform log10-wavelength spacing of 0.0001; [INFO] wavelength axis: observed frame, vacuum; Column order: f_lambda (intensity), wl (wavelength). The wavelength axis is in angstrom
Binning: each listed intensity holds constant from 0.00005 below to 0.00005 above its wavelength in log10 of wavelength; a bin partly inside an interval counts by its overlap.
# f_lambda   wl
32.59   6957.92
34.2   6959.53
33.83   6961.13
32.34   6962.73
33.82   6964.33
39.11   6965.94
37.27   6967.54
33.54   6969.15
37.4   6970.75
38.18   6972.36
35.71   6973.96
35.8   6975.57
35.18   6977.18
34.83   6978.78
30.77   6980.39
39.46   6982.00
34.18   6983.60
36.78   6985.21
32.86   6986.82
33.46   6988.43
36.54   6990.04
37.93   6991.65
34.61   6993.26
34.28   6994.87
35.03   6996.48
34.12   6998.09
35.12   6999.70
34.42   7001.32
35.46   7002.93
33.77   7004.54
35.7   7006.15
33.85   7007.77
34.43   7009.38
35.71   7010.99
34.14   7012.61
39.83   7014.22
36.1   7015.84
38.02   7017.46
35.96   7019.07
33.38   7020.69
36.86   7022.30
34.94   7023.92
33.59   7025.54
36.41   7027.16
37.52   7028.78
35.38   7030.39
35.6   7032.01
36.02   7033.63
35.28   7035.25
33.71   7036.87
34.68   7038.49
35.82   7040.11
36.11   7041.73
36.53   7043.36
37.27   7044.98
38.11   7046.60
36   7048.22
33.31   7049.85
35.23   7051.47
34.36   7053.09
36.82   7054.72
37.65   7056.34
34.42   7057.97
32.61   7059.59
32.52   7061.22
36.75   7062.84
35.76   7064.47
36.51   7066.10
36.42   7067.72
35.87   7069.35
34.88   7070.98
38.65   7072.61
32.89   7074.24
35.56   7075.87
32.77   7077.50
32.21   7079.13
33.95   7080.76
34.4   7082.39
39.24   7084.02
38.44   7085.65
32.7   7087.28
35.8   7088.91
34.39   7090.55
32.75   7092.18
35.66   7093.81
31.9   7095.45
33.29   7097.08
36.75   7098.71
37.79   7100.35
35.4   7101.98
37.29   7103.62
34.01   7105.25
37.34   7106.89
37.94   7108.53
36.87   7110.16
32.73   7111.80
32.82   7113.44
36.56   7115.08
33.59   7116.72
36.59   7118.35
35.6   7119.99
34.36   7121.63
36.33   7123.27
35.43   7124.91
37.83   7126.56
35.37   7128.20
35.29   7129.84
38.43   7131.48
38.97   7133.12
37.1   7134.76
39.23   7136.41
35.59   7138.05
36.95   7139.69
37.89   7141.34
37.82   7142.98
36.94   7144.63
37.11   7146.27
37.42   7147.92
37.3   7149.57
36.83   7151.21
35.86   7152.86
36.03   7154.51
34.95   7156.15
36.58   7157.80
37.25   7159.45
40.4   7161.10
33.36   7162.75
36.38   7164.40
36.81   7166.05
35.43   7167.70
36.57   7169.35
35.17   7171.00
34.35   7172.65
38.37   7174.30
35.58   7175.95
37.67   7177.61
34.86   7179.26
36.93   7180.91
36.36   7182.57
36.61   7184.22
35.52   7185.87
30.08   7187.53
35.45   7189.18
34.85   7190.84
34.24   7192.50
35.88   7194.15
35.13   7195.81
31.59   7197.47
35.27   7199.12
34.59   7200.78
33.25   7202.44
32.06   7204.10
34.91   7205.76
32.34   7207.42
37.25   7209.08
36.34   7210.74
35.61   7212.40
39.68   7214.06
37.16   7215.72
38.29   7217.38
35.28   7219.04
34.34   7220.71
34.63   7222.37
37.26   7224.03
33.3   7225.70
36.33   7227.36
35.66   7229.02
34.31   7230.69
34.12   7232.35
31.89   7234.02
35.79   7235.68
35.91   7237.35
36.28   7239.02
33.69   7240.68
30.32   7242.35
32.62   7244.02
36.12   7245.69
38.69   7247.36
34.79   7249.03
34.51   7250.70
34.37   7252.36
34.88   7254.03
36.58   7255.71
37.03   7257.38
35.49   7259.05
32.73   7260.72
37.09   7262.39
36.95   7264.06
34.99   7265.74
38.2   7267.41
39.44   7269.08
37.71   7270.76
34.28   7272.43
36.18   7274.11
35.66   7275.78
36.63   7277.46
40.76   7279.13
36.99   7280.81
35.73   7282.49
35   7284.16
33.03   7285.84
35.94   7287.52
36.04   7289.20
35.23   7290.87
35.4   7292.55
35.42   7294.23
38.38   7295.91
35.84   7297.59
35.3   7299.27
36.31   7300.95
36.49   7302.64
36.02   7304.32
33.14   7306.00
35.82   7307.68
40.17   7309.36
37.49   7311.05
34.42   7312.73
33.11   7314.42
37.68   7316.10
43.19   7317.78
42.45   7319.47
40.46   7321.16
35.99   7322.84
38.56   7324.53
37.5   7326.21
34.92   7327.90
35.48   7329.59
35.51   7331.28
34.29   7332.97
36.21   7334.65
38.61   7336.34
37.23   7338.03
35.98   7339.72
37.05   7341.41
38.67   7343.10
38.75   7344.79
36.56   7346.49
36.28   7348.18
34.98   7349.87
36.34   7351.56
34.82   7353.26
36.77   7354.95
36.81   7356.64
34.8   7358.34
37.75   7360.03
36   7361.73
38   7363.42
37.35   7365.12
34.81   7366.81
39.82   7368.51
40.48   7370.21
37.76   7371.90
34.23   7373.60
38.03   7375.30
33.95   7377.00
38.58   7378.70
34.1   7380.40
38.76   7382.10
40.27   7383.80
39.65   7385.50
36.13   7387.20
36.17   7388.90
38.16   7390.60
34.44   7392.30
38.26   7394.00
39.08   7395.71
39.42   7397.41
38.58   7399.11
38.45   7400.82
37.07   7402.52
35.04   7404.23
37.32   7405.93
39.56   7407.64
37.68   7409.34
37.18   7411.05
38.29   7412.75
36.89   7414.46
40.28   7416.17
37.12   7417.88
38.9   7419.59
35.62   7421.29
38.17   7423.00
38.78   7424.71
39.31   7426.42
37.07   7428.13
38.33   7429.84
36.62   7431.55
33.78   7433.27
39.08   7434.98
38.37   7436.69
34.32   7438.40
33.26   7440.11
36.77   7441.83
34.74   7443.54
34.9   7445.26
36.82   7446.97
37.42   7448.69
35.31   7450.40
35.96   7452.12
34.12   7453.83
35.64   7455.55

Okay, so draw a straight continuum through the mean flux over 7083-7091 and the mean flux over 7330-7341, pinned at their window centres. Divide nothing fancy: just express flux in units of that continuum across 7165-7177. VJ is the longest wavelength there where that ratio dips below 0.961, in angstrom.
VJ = 7172.65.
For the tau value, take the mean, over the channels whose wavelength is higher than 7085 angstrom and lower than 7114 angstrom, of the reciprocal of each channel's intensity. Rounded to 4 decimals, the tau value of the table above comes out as 0.0285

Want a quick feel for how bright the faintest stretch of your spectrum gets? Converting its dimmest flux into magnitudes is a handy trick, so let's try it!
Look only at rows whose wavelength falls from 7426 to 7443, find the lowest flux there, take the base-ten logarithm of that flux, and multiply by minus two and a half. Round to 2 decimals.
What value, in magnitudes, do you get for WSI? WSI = -3.80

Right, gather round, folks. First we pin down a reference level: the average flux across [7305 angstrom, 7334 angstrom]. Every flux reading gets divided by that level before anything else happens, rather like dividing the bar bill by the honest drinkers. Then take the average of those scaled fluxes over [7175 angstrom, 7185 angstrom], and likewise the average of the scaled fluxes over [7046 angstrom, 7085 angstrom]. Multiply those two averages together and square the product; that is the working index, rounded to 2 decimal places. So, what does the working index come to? 0.87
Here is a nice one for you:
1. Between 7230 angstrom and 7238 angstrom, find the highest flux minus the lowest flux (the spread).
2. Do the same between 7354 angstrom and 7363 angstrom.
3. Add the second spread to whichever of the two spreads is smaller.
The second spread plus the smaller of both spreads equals 5.9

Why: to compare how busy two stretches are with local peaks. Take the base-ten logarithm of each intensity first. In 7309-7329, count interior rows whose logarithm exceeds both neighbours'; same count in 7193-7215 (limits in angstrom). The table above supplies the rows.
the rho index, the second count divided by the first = 1.5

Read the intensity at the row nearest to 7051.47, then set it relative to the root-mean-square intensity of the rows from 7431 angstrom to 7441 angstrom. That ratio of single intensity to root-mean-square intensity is 0.98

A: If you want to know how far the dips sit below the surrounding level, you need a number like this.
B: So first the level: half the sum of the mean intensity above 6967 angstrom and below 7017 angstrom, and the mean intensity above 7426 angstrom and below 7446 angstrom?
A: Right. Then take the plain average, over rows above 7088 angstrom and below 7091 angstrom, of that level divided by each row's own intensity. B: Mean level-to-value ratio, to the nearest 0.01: 1.02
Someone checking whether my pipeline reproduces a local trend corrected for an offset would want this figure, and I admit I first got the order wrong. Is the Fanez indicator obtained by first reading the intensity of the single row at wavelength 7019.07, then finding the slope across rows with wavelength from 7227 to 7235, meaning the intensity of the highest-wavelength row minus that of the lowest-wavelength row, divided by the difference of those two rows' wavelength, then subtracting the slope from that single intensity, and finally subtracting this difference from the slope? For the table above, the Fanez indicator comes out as -37.3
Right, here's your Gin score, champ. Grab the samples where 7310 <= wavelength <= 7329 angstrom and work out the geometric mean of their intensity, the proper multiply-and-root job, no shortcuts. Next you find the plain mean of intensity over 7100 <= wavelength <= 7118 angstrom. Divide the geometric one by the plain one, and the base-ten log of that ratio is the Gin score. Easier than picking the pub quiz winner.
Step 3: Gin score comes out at 0.024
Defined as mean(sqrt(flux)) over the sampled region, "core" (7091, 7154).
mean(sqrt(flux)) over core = 6.01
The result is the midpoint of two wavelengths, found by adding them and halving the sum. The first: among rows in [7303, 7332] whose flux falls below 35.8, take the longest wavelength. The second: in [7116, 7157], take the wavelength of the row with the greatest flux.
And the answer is 7233.8 angstrom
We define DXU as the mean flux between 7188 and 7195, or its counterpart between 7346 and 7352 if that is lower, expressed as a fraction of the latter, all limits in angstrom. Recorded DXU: 0.97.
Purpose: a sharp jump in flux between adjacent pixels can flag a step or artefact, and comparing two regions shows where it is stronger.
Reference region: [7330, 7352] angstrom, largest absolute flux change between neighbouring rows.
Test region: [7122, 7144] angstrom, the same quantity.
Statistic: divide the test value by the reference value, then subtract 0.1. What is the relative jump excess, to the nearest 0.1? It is 1.4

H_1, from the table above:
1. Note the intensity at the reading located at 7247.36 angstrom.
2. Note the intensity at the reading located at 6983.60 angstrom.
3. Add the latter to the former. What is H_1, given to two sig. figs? 73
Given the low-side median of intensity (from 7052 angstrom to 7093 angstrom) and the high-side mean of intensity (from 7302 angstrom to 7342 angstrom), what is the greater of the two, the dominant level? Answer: 37.0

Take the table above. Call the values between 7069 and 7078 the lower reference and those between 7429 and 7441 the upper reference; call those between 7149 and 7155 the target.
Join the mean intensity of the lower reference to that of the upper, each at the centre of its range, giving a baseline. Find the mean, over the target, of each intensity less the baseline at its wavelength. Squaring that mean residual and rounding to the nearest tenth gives 1.3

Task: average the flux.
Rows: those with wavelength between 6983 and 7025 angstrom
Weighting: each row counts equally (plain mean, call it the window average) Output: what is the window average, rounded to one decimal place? 35.3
